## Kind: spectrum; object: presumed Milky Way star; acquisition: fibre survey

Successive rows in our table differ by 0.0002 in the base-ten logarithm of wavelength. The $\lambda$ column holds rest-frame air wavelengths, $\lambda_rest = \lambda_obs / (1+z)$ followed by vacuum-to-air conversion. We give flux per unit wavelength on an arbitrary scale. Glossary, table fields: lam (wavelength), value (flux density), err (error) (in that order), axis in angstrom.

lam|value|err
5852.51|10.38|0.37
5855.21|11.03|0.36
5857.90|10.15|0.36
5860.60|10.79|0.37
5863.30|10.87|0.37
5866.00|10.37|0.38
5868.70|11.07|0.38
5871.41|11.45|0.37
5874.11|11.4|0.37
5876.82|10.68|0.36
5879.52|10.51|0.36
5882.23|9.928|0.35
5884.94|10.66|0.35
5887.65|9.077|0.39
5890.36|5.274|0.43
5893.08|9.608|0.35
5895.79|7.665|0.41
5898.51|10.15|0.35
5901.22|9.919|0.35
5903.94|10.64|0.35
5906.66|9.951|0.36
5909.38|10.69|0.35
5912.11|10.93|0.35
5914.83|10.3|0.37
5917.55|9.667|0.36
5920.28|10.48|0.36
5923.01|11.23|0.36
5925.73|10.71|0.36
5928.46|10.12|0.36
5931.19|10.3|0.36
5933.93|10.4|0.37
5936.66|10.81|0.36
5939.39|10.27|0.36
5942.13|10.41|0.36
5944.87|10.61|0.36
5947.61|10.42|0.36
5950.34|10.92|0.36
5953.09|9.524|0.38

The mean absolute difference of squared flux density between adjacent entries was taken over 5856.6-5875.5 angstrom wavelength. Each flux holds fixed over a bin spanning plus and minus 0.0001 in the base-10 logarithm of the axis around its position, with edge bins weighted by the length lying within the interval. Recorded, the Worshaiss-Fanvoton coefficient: 8.4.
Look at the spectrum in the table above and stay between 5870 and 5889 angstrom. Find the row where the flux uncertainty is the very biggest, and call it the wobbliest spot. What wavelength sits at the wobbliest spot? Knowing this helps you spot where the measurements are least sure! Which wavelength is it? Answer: 5887.65 angstrom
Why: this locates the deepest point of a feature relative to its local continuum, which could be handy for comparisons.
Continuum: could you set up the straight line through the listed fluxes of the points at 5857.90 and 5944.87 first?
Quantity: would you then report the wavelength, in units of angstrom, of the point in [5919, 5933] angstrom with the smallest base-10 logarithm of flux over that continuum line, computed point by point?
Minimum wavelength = 5928.46 angstrom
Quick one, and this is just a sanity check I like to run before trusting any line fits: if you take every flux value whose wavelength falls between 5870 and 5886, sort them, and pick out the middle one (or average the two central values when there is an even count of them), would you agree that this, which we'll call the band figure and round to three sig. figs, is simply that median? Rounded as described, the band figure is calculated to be 10.7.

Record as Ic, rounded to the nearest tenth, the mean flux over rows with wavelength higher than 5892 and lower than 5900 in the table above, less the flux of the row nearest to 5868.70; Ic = -1.9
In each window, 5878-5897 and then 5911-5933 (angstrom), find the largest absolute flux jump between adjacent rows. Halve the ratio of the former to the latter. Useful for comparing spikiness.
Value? 2.7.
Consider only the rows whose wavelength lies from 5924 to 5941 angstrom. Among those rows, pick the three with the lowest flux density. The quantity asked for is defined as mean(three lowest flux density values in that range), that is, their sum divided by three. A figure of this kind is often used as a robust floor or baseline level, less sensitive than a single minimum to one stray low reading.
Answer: 10.2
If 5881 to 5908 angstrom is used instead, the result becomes 7.3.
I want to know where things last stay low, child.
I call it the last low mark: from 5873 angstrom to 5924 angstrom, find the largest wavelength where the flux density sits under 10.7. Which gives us 5920.28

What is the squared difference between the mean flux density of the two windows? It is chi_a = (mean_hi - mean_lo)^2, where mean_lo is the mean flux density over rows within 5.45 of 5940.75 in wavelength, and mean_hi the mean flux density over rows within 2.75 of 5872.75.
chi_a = 0.8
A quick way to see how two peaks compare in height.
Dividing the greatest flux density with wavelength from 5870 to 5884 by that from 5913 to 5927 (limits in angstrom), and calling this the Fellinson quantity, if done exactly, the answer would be 1.02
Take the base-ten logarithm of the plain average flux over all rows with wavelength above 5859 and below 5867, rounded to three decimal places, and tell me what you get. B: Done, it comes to 1.028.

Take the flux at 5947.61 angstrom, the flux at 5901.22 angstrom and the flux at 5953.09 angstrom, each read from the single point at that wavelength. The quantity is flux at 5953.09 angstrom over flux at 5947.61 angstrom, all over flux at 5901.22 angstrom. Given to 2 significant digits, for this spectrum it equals 0.092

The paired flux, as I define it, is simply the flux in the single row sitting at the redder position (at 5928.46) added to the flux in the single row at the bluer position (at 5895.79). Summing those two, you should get 17.8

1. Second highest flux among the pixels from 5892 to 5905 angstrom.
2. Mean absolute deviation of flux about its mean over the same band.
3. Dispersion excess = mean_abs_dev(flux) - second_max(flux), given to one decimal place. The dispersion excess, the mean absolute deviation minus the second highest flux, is -9.4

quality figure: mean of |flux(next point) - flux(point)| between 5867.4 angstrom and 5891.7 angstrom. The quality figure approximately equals 1.0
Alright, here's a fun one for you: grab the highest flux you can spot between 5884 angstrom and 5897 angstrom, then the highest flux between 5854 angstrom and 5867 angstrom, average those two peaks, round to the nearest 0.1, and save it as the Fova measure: 10.8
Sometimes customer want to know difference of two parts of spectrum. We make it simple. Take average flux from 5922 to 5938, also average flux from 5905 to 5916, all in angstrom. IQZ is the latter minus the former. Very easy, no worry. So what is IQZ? -0.1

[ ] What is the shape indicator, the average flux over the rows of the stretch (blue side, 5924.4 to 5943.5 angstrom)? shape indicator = 10.4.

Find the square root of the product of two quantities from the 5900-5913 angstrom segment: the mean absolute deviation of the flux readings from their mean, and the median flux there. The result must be 2.04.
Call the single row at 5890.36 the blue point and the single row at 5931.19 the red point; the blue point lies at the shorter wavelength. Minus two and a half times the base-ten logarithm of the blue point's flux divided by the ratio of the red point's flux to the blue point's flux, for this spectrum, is -1.08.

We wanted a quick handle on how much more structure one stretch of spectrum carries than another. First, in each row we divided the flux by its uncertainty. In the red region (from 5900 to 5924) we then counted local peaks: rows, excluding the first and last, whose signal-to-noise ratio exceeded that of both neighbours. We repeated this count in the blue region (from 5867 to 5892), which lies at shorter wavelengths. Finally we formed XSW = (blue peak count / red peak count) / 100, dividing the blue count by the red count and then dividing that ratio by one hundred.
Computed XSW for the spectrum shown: 0.0100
